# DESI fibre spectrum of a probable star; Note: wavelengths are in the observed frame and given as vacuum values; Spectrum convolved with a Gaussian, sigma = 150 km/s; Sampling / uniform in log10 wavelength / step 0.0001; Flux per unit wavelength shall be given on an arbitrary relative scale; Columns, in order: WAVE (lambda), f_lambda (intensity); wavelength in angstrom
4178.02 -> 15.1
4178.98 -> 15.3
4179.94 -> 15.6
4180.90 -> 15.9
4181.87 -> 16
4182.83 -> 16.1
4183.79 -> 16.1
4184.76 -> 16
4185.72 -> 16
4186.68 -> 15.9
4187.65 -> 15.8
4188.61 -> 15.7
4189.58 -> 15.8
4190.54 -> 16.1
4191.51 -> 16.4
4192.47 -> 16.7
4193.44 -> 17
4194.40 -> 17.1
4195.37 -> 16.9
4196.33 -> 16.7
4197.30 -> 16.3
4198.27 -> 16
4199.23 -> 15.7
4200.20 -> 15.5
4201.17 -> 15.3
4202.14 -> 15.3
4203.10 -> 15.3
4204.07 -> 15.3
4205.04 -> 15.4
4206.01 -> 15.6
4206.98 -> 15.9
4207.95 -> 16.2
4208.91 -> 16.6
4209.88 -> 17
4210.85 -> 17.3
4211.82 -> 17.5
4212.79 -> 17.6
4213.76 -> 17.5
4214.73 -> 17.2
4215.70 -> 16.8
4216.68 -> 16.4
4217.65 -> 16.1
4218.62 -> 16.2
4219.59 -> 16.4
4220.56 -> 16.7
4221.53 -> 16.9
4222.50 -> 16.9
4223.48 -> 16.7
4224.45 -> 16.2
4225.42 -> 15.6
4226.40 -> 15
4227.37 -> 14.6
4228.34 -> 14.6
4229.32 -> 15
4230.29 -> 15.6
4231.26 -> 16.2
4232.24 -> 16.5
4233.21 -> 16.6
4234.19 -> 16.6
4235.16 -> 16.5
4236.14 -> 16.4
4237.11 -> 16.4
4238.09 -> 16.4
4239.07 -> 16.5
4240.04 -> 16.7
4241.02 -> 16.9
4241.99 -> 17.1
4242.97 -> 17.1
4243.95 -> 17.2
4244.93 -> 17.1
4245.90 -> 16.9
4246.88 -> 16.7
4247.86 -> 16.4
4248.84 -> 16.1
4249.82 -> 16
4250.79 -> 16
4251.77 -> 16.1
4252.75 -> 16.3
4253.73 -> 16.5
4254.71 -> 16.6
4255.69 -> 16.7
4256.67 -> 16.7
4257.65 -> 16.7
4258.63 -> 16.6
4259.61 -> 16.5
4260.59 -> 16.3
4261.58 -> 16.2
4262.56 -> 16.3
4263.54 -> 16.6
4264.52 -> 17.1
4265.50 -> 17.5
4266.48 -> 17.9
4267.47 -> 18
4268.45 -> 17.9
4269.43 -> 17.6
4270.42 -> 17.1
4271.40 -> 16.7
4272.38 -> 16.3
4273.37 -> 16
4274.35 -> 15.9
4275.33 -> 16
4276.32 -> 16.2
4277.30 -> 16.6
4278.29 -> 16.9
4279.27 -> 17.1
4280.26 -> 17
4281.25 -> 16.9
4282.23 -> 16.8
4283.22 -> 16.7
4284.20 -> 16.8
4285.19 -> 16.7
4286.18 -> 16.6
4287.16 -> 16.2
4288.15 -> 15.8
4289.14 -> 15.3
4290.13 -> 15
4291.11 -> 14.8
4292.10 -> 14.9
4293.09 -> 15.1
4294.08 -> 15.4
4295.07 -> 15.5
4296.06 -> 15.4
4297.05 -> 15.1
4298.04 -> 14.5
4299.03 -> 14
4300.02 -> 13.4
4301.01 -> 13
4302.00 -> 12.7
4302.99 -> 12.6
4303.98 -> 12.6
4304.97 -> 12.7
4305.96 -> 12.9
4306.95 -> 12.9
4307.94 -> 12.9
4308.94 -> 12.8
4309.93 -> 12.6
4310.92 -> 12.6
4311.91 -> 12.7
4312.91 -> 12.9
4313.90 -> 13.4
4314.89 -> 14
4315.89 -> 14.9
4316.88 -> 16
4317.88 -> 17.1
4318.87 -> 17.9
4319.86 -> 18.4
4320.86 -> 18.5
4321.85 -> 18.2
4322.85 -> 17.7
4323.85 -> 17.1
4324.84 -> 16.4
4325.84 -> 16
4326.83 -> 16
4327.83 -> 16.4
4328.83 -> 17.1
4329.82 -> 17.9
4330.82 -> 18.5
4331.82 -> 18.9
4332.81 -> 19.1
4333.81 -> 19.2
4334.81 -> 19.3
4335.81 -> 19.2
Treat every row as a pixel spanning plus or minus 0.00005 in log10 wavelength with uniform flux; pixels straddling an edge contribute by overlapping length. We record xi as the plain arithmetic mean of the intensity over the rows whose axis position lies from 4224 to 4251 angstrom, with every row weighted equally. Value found 16.2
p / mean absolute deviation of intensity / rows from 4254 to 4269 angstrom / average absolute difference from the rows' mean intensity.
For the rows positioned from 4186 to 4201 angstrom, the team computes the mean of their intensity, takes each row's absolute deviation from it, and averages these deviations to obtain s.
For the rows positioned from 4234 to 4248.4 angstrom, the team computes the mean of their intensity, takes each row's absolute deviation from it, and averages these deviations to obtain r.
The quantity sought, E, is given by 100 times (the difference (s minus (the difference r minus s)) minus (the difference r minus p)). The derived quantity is 91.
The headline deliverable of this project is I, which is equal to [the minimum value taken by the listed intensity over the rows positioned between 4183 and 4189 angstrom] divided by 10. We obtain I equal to 1.57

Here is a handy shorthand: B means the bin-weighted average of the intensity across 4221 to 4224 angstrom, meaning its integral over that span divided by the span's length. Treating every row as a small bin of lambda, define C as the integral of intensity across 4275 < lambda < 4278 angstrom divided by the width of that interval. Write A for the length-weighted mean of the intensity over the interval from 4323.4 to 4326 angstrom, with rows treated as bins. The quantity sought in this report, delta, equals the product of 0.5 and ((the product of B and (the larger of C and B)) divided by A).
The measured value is 8.54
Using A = 16.6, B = 16.8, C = 16.3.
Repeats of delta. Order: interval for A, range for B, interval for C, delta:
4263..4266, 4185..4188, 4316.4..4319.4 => 7.93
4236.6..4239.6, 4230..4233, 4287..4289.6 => 7.97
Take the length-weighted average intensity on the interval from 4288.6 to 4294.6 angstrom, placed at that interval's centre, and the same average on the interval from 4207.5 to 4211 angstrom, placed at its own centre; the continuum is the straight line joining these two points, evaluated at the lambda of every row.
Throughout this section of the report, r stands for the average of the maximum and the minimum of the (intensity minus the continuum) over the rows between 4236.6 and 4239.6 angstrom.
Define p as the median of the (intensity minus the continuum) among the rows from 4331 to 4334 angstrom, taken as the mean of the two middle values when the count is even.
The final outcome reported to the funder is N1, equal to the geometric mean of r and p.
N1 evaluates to 1.2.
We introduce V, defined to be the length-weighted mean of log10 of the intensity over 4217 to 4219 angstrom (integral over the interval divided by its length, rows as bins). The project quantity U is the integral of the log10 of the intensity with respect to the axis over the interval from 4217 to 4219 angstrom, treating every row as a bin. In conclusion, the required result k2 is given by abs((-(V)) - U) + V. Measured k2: 4.84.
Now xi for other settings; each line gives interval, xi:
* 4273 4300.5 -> 15.8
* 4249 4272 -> 16.8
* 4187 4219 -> 16.3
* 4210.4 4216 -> 17.3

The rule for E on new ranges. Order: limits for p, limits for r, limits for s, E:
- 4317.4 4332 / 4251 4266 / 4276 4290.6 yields 132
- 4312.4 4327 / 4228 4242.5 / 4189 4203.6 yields 157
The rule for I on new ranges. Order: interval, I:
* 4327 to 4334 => 1.64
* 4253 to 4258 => 1.65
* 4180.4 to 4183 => 1.59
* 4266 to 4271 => 1.71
